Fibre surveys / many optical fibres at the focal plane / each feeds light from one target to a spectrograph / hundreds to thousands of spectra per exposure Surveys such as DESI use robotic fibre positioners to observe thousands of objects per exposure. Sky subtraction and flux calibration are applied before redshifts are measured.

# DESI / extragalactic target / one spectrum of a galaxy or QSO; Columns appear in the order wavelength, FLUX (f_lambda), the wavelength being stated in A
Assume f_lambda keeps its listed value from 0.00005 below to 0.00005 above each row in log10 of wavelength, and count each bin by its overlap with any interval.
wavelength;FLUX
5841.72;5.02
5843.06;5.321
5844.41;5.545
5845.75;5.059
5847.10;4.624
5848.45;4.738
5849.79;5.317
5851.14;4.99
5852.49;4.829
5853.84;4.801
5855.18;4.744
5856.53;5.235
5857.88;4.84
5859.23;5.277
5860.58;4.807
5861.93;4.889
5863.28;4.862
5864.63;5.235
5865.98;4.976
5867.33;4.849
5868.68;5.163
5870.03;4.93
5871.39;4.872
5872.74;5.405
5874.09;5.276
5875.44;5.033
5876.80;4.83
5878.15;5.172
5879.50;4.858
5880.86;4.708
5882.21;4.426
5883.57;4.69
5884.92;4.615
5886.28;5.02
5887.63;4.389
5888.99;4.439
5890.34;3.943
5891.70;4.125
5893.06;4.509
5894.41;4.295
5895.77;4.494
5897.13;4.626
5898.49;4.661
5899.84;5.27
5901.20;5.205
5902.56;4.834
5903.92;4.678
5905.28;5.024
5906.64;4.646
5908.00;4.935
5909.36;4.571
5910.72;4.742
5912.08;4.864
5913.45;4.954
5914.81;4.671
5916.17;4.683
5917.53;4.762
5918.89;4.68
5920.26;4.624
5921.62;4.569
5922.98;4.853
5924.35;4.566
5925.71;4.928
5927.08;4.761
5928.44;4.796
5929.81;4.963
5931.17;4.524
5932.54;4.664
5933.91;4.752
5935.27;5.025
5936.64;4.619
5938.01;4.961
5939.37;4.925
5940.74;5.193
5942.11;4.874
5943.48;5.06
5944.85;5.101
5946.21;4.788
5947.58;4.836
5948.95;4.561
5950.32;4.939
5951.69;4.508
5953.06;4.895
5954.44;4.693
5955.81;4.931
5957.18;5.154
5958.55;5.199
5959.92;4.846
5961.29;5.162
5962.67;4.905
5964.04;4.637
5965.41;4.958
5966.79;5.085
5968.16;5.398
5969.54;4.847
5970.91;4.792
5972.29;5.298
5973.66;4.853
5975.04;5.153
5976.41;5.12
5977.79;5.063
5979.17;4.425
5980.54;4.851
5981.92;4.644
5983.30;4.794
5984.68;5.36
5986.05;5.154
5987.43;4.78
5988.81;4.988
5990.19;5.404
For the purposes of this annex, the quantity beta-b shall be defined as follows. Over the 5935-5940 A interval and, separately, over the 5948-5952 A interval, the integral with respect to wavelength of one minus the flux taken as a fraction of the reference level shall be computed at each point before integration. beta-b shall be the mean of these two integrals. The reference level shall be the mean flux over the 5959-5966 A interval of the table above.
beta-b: 0.11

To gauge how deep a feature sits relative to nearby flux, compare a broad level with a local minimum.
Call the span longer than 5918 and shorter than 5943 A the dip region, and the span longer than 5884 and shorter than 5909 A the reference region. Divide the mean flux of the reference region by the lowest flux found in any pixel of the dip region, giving 1.03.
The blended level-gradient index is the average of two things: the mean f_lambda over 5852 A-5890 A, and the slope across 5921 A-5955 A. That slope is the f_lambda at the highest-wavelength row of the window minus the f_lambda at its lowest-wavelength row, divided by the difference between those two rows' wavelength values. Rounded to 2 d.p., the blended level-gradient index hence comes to 2.45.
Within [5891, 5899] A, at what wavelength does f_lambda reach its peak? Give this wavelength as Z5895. 5898.49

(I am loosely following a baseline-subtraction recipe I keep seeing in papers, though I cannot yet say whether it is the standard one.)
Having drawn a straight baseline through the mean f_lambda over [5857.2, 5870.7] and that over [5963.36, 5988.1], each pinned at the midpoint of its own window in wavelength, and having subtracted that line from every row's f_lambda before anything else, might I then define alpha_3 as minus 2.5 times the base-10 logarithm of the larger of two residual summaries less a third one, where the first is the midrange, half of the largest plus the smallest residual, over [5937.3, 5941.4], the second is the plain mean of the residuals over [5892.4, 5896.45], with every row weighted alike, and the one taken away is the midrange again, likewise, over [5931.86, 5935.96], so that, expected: 1.7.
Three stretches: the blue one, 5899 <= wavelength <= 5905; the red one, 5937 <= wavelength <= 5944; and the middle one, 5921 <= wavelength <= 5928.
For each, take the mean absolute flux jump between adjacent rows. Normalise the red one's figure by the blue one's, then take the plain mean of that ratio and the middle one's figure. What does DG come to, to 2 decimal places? 0.65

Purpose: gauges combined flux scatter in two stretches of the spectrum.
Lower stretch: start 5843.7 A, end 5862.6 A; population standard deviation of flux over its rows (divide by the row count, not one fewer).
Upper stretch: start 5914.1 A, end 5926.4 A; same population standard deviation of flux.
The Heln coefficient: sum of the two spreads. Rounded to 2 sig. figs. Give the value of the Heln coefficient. 0.38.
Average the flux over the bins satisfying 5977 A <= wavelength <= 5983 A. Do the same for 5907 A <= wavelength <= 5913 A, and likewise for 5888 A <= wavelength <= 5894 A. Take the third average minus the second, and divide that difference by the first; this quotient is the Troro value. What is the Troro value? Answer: -0.11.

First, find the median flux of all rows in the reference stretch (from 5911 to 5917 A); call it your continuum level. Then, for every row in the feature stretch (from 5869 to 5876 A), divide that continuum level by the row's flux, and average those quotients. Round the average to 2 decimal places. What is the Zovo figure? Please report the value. 0.94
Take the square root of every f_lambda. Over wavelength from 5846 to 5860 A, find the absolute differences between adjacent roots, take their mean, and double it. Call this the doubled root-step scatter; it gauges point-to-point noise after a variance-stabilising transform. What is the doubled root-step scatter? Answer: 0.129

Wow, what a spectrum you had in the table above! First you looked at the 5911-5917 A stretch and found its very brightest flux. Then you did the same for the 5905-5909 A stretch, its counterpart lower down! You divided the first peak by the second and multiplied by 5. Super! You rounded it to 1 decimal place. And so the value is 4.9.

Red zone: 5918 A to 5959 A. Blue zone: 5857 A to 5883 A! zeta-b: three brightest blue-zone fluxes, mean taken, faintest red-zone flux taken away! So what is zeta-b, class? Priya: 0.81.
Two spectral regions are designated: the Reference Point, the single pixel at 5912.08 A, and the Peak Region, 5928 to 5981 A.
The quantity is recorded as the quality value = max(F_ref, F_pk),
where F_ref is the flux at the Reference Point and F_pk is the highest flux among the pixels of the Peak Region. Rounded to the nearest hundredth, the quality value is 5.40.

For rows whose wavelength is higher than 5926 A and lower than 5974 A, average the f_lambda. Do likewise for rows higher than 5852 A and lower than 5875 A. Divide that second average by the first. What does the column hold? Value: 1.02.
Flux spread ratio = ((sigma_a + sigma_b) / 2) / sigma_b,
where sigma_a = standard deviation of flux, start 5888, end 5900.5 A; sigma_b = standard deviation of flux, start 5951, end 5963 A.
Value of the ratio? 1.32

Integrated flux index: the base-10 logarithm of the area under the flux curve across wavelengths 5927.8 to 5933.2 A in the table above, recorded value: 1.41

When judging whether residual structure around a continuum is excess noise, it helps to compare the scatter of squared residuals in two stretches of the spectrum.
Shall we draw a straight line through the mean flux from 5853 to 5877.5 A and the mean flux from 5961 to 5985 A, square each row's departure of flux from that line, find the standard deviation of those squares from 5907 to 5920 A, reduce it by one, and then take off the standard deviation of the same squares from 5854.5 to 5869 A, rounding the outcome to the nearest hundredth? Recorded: -0.97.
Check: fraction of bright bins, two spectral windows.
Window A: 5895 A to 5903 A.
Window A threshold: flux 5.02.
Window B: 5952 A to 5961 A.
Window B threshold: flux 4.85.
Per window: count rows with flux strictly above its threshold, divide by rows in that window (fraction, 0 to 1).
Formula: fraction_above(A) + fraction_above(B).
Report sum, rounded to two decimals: 1.00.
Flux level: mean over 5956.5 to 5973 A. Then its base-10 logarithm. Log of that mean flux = 0.701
